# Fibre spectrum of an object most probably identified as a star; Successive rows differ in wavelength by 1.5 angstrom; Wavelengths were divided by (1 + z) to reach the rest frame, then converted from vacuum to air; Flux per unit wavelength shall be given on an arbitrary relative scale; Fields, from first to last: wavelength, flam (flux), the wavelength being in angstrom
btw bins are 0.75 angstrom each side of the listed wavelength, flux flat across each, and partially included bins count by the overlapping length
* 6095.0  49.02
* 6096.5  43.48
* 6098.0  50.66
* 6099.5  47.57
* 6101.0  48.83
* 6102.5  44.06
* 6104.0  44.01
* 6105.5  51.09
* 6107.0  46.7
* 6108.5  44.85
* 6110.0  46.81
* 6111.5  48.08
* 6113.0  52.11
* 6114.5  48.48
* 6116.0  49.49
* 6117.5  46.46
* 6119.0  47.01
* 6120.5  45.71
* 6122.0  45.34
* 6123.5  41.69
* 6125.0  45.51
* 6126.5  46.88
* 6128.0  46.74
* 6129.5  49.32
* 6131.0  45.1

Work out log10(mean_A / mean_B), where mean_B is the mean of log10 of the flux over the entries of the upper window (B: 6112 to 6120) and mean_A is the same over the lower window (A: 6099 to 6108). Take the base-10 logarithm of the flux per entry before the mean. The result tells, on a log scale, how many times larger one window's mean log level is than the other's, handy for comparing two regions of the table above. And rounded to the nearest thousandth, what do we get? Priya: -0.004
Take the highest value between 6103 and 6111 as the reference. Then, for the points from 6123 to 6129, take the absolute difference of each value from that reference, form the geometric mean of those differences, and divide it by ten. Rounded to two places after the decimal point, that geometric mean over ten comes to 0.56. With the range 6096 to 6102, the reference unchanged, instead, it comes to 0.23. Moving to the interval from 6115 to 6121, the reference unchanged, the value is 0.36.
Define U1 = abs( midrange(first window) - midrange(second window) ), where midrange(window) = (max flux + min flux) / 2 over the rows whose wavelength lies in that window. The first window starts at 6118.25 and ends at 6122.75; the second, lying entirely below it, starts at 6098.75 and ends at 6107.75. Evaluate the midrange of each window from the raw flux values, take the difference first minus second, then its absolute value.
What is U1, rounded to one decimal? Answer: 1.4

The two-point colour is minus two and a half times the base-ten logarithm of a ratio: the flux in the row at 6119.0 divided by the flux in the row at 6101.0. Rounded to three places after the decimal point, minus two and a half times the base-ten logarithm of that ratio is 0.041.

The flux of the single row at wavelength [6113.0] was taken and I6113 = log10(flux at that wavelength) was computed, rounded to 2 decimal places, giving 1.72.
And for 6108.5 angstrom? 1.65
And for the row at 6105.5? 1.71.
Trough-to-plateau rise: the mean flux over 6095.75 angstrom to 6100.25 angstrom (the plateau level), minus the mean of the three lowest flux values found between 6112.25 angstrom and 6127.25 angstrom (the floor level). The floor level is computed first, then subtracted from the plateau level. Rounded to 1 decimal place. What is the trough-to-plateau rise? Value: 3.1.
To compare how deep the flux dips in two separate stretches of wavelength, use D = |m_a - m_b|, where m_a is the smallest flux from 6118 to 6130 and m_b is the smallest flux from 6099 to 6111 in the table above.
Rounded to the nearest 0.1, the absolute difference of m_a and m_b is 2.3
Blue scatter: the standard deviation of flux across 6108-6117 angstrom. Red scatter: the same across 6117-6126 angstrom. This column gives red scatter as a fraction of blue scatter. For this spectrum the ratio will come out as 0.76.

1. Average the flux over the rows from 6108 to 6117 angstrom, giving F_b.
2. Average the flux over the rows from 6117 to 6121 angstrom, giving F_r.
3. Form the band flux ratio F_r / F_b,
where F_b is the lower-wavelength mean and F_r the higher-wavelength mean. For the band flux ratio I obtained 0.96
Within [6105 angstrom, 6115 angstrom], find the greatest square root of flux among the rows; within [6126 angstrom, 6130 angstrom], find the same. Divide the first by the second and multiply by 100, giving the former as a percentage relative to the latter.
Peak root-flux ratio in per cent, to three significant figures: 103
